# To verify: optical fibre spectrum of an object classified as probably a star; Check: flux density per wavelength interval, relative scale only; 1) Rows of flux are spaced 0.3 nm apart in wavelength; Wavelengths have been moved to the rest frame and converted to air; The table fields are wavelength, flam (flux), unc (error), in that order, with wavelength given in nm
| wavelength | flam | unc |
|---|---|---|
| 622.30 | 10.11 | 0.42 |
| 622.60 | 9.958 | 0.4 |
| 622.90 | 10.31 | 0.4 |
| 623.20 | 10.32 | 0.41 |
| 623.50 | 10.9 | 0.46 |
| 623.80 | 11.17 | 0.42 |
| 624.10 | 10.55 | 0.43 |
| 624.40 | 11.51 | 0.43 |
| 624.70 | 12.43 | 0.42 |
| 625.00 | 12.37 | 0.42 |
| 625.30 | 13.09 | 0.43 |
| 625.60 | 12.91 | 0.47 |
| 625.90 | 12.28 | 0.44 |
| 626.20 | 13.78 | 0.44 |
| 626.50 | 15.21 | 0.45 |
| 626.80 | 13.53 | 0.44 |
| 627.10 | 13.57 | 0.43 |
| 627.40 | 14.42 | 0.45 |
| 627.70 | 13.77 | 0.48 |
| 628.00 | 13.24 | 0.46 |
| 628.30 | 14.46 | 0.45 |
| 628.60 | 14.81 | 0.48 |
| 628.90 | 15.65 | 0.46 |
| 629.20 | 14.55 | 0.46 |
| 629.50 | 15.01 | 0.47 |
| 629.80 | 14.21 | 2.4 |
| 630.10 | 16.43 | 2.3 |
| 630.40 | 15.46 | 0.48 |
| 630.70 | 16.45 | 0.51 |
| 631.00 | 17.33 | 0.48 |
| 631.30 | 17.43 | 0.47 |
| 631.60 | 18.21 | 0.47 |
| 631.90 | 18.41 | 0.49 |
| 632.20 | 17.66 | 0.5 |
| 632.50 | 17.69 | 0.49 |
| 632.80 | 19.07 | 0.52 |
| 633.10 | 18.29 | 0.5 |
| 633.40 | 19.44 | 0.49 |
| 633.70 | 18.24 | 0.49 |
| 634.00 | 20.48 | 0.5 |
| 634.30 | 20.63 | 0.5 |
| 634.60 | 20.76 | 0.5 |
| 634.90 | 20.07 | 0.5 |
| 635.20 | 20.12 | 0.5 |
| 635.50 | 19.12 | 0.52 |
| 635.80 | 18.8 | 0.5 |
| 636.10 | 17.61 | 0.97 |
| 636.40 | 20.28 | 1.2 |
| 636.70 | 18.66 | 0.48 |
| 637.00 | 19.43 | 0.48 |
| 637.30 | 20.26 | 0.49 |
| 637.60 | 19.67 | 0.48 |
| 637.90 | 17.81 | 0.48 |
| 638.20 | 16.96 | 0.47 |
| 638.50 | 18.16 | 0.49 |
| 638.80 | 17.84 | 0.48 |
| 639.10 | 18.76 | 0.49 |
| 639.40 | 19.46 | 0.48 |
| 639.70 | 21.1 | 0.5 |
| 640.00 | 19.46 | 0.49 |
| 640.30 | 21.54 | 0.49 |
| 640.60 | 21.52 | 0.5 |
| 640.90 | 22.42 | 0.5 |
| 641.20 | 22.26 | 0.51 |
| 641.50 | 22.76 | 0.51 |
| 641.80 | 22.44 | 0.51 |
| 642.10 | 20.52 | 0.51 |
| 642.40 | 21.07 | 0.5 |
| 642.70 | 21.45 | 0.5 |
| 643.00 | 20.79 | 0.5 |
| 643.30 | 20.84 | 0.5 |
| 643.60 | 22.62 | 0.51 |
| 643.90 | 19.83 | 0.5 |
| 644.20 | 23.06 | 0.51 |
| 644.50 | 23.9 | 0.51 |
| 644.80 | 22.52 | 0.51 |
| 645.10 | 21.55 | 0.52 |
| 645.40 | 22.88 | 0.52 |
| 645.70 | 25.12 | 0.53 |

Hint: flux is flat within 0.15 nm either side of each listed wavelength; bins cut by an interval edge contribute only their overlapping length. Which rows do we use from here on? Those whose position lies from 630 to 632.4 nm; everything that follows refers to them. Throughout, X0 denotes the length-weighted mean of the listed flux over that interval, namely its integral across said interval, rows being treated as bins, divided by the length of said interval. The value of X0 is 17.2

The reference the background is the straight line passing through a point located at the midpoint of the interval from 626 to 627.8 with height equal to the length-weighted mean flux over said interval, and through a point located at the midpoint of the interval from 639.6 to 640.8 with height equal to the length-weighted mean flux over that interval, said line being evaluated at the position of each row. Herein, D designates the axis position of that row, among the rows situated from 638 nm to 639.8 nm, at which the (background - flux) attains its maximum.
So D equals 638.20 nm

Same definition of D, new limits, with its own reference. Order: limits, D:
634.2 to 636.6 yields 636.10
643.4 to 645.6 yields 643.90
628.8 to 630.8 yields 629.80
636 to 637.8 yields 636.10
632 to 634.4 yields 633.70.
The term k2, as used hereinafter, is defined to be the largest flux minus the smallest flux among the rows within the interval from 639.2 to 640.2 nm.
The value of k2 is 1.6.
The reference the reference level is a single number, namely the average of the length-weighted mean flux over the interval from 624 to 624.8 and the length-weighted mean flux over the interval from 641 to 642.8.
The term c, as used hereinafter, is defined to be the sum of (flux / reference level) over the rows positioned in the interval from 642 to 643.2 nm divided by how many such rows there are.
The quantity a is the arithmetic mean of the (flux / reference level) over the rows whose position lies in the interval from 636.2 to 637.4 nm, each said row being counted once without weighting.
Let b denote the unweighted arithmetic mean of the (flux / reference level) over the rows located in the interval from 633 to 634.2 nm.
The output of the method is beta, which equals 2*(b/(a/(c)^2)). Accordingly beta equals 3.1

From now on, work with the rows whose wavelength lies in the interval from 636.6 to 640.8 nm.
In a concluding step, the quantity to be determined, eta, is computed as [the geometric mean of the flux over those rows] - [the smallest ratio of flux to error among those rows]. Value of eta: -17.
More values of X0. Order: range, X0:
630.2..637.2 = 18.7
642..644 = 21.1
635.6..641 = 19.4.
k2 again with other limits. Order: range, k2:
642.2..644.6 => 4.1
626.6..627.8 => 0.9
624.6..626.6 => 2.9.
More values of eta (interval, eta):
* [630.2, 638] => 2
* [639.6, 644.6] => -18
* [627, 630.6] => 9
